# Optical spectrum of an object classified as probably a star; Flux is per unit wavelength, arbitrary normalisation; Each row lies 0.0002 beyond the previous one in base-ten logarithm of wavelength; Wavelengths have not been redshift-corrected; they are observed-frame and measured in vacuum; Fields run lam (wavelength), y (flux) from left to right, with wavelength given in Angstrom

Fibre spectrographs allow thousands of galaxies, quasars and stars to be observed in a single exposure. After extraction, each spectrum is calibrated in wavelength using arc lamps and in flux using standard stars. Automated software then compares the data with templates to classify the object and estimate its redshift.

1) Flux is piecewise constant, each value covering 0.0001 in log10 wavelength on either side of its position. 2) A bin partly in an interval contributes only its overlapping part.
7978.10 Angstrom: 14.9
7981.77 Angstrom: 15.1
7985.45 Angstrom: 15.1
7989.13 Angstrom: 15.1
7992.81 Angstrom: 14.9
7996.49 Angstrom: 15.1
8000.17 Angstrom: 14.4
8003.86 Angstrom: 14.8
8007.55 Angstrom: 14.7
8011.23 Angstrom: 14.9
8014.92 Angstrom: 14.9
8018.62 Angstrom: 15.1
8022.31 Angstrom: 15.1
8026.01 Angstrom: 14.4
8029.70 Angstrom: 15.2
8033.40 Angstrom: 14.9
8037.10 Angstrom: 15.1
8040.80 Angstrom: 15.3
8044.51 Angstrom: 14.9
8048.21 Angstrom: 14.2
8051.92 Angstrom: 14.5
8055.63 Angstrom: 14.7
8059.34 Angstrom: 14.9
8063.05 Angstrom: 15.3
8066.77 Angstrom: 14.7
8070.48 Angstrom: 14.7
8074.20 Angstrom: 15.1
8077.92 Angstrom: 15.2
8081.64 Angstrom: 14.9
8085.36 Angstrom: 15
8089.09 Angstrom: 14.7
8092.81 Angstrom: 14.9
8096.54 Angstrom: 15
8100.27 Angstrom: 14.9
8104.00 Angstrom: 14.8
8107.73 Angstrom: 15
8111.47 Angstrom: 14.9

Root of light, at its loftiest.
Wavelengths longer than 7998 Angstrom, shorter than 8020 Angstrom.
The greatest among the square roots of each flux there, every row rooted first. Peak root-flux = 3.89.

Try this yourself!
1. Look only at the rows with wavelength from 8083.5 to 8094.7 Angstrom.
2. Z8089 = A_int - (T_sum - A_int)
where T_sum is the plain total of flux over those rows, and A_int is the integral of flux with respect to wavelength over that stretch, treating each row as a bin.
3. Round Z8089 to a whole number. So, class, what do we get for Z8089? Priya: 288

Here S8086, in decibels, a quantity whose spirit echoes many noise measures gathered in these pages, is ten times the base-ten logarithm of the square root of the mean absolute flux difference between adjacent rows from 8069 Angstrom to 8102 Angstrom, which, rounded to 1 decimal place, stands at -3.5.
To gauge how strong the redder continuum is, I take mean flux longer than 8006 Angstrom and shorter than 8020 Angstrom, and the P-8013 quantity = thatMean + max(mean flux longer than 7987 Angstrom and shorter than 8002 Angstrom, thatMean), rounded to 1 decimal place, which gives 29.8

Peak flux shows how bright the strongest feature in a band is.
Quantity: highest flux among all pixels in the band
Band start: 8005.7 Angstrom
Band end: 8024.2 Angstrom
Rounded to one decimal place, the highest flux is 15.1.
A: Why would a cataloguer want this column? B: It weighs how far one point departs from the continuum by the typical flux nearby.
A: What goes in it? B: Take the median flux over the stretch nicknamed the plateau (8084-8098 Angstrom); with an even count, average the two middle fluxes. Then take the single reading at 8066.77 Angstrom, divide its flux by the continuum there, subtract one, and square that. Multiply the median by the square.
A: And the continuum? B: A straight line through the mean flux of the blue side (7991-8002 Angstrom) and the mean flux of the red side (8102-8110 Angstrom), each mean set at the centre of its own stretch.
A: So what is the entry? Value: 0.0018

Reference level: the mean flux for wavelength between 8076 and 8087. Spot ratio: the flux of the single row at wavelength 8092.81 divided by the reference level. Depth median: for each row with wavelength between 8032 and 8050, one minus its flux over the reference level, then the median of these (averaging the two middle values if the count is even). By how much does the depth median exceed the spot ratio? -0.982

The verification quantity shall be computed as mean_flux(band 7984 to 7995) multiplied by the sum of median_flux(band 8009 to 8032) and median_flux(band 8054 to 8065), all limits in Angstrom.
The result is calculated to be 449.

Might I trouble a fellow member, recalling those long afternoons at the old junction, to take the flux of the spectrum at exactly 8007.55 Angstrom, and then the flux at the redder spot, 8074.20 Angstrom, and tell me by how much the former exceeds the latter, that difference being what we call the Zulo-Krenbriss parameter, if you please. -0.4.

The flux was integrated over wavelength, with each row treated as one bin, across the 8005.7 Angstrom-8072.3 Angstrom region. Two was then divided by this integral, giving 0.0020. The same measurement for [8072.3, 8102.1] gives 0.0045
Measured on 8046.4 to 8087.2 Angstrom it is 0.0033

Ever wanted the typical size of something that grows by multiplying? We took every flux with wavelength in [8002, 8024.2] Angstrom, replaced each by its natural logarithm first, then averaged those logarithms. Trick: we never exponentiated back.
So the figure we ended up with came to 2.70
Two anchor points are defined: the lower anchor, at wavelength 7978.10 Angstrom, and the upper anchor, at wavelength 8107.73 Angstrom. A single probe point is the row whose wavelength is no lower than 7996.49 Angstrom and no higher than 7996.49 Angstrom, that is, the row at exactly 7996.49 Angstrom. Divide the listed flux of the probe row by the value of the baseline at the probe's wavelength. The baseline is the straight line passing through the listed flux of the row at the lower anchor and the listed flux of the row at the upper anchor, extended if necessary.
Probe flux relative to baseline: 1.01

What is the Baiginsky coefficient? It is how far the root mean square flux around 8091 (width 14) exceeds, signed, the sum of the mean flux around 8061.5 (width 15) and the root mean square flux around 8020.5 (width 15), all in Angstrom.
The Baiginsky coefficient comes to -14.9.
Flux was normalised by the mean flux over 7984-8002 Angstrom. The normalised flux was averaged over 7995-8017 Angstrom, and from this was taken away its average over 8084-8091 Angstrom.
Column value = -0.003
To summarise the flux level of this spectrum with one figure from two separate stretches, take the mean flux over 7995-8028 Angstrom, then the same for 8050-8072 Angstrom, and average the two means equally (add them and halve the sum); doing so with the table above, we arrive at 14.81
